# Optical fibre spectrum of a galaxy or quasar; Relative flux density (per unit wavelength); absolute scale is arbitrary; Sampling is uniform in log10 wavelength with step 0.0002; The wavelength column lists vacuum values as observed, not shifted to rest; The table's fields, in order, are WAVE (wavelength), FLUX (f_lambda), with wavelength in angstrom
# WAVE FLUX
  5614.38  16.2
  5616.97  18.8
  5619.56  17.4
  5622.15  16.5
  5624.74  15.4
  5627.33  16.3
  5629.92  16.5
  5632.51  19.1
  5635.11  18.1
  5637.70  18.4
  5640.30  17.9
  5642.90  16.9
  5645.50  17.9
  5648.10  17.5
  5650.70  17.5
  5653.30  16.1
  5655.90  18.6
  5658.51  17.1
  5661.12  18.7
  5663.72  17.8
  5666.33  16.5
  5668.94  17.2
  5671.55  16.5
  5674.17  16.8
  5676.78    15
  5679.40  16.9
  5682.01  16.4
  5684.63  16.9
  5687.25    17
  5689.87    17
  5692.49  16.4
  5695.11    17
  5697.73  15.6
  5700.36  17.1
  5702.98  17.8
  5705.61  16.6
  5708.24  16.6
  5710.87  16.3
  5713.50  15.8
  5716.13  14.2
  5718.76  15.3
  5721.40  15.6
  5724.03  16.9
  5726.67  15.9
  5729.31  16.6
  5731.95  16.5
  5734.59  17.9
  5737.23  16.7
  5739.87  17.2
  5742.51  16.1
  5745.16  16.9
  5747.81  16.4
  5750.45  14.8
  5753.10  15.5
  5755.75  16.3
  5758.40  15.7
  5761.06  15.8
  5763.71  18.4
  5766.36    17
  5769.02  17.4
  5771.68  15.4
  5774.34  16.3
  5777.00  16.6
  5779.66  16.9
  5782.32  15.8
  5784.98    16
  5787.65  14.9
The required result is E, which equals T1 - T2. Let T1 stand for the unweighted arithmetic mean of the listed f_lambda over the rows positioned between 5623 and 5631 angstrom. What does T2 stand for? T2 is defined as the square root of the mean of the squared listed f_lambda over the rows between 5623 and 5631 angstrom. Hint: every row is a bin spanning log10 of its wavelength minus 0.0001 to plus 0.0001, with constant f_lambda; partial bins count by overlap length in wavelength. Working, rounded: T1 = 16.1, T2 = 16.1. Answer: -0.007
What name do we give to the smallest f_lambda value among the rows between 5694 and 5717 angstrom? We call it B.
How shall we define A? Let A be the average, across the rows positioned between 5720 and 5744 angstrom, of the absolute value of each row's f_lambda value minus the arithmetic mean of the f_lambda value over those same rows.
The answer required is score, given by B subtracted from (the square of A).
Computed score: -13.9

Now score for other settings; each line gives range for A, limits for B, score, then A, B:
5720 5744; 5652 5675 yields -15.8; 0.51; 16.1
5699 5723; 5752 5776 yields -14.7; 0.82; 15.4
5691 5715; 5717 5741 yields -15.1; 0.49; 15.3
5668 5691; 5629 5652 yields -16.3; 0.44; 16.5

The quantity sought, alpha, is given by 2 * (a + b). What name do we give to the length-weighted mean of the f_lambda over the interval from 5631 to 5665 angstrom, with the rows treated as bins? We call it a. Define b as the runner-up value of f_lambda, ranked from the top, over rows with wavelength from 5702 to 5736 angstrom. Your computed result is 71.2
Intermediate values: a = 17.8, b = 17.8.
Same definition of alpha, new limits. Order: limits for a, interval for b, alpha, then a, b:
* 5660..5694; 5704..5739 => 67.5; 16.8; 16.9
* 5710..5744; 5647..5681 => 69.7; 16.2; 18.6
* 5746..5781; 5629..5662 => 70.1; 16.4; 18.7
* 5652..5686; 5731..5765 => 69.7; 17.0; 17.9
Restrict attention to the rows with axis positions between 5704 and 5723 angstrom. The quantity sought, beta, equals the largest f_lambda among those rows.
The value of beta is 16.6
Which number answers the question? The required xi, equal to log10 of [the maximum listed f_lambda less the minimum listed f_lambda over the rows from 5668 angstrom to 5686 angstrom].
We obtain 0.34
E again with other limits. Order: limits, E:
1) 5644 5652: -0.001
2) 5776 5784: -0.007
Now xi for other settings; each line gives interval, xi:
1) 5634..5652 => 0.18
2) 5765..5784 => 0.30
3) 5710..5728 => 0.43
